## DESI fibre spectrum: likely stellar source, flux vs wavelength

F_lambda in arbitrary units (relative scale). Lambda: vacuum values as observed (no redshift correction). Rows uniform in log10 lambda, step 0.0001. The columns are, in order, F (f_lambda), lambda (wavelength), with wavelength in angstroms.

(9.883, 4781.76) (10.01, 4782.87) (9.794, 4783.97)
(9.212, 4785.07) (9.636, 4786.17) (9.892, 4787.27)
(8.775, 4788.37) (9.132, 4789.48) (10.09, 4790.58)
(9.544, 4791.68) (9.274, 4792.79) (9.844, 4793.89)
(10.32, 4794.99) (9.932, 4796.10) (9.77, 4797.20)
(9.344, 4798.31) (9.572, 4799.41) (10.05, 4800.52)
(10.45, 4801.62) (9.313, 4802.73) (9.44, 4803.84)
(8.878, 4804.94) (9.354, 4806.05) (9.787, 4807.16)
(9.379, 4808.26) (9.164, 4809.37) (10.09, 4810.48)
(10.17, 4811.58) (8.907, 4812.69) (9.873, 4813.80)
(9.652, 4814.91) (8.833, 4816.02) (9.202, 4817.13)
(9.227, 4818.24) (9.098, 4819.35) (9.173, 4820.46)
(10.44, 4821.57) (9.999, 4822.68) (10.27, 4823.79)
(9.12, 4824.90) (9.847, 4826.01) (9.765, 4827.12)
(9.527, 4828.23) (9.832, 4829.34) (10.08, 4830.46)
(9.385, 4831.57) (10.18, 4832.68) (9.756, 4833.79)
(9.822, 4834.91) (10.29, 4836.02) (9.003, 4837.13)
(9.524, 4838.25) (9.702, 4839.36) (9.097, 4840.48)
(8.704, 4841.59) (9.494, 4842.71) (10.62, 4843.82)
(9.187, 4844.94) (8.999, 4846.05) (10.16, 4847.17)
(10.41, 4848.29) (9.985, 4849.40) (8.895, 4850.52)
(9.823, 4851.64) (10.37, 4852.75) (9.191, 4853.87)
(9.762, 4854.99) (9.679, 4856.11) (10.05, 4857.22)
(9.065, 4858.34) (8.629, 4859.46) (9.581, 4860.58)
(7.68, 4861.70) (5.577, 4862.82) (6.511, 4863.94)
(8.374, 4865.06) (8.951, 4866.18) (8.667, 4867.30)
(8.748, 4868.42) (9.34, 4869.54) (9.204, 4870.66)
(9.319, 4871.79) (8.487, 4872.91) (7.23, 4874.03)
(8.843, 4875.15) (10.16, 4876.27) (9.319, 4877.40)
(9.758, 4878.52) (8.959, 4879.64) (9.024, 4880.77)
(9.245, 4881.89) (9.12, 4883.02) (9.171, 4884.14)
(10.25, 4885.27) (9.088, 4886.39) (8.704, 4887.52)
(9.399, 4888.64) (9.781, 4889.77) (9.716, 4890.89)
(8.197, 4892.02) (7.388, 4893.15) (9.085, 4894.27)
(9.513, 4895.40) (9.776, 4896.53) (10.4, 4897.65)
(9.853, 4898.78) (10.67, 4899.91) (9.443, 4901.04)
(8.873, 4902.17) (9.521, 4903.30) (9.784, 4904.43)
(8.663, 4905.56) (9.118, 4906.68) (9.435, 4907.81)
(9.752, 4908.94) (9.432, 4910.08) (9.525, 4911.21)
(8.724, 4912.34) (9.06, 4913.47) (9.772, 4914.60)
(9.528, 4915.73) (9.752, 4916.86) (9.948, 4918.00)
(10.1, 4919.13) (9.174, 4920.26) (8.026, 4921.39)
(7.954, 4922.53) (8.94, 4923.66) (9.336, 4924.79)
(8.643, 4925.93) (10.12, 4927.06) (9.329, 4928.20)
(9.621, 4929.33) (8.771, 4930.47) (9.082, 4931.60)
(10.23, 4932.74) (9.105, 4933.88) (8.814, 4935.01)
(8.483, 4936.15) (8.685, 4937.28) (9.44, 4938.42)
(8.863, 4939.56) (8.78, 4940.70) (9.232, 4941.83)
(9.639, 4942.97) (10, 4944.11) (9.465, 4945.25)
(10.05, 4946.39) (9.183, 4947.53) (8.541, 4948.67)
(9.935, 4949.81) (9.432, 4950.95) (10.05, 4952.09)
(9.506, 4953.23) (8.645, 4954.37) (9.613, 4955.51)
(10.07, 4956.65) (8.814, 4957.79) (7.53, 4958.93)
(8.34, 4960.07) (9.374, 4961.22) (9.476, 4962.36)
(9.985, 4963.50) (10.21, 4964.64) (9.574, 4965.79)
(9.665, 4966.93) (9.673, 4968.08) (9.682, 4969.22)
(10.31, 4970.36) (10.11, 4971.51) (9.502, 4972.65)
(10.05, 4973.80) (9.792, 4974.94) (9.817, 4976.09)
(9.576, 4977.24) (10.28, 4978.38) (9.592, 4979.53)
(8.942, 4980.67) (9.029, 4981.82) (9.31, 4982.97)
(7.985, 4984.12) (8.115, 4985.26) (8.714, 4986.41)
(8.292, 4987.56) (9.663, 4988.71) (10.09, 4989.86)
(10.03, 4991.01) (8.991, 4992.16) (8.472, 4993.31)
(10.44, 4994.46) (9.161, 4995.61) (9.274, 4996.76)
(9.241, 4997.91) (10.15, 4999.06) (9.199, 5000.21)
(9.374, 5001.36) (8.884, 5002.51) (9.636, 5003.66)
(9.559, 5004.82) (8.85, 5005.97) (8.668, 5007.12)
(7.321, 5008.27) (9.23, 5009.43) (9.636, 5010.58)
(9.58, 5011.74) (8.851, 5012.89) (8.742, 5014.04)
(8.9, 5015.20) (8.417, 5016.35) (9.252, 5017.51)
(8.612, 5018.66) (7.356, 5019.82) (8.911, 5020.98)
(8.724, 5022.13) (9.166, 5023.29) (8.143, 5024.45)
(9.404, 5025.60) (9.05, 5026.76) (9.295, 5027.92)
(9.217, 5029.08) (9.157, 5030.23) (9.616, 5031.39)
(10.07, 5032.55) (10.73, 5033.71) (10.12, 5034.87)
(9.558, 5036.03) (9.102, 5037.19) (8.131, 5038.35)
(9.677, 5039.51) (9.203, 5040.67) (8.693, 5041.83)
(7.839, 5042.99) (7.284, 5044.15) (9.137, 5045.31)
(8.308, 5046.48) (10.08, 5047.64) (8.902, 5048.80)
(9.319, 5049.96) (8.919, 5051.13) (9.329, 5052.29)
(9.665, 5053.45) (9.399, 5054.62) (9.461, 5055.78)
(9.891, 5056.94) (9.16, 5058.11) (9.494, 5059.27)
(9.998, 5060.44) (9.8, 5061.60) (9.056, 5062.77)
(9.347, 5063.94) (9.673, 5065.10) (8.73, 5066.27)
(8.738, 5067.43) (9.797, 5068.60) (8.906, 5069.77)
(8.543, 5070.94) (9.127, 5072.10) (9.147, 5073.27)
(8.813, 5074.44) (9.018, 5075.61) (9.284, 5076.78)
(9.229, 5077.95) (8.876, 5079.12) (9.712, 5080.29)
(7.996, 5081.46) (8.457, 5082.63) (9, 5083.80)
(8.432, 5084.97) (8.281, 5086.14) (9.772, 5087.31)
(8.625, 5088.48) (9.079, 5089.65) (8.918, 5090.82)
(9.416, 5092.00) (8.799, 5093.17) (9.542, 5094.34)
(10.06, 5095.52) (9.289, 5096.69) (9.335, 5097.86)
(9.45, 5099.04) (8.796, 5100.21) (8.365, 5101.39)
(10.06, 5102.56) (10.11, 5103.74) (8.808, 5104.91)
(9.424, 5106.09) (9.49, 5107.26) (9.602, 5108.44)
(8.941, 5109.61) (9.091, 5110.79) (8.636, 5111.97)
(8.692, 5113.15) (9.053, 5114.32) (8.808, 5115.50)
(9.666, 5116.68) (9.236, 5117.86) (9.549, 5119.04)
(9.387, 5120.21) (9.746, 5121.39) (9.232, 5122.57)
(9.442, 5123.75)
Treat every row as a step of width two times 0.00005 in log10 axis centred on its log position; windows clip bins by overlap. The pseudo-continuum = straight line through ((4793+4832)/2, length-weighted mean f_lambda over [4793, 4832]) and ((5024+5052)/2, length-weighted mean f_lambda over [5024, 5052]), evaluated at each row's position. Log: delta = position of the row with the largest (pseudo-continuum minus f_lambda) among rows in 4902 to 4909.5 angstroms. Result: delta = 4905.56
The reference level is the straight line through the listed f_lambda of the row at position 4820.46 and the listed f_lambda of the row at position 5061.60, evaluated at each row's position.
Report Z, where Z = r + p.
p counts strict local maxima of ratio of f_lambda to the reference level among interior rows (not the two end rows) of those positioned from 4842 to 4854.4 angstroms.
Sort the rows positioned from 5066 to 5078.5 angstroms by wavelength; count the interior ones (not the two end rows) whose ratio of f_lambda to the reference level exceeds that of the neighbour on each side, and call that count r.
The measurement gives 6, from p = 3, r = 3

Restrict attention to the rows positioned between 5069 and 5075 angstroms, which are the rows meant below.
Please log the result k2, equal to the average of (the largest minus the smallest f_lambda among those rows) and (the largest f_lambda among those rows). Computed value 4.9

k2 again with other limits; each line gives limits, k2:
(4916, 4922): 6.1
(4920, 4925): 5.4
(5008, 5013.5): 6.0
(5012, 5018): 5.0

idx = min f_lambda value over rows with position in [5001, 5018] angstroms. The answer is 7.321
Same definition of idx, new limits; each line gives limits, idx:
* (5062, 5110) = 7.996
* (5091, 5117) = 8.365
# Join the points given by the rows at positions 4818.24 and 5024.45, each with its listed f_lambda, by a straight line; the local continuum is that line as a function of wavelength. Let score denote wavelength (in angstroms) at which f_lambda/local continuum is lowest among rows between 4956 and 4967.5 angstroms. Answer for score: 4958.93 angstroms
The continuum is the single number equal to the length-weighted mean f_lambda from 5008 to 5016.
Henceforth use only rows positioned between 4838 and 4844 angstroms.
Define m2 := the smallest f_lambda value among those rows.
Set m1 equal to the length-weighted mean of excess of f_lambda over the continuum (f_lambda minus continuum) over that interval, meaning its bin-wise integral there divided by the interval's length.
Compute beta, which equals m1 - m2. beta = -8.2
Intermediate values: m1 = 0.5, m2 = 8.704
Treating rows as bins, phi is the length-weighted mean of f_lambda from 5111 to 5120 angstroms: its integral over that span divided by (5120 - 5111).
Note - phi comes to 9.11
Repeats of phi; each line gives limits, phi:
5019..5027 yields 8.66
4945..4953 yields 9.52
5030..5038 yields 9.74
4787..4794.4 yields 9.49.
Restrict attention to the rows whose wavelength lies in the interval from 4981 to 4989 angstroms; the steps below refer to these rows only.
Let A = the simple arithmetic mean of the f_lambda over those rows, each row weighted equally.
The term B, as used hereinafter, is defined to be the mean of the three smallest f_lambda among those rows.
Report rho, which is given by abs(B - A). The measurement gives 0.60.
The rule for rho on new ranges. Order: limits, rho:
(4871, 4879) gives 0.83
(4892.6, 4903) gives 1.00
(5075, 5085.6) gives 0.59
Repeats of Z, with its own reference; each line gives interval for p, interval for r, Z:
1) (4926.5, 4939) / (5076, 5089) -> 5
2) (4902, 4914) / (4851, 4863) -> 7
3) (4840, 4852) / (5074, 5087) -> 5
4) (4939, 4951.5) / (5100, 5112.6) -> 6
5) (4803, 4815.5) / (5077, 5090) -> 6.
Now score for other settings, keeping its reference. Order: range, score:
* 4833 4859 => 4841.59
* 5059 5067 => 5066.27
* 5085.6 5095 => 5086.14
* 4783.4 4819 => 4788.37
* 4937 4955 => 4948.67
